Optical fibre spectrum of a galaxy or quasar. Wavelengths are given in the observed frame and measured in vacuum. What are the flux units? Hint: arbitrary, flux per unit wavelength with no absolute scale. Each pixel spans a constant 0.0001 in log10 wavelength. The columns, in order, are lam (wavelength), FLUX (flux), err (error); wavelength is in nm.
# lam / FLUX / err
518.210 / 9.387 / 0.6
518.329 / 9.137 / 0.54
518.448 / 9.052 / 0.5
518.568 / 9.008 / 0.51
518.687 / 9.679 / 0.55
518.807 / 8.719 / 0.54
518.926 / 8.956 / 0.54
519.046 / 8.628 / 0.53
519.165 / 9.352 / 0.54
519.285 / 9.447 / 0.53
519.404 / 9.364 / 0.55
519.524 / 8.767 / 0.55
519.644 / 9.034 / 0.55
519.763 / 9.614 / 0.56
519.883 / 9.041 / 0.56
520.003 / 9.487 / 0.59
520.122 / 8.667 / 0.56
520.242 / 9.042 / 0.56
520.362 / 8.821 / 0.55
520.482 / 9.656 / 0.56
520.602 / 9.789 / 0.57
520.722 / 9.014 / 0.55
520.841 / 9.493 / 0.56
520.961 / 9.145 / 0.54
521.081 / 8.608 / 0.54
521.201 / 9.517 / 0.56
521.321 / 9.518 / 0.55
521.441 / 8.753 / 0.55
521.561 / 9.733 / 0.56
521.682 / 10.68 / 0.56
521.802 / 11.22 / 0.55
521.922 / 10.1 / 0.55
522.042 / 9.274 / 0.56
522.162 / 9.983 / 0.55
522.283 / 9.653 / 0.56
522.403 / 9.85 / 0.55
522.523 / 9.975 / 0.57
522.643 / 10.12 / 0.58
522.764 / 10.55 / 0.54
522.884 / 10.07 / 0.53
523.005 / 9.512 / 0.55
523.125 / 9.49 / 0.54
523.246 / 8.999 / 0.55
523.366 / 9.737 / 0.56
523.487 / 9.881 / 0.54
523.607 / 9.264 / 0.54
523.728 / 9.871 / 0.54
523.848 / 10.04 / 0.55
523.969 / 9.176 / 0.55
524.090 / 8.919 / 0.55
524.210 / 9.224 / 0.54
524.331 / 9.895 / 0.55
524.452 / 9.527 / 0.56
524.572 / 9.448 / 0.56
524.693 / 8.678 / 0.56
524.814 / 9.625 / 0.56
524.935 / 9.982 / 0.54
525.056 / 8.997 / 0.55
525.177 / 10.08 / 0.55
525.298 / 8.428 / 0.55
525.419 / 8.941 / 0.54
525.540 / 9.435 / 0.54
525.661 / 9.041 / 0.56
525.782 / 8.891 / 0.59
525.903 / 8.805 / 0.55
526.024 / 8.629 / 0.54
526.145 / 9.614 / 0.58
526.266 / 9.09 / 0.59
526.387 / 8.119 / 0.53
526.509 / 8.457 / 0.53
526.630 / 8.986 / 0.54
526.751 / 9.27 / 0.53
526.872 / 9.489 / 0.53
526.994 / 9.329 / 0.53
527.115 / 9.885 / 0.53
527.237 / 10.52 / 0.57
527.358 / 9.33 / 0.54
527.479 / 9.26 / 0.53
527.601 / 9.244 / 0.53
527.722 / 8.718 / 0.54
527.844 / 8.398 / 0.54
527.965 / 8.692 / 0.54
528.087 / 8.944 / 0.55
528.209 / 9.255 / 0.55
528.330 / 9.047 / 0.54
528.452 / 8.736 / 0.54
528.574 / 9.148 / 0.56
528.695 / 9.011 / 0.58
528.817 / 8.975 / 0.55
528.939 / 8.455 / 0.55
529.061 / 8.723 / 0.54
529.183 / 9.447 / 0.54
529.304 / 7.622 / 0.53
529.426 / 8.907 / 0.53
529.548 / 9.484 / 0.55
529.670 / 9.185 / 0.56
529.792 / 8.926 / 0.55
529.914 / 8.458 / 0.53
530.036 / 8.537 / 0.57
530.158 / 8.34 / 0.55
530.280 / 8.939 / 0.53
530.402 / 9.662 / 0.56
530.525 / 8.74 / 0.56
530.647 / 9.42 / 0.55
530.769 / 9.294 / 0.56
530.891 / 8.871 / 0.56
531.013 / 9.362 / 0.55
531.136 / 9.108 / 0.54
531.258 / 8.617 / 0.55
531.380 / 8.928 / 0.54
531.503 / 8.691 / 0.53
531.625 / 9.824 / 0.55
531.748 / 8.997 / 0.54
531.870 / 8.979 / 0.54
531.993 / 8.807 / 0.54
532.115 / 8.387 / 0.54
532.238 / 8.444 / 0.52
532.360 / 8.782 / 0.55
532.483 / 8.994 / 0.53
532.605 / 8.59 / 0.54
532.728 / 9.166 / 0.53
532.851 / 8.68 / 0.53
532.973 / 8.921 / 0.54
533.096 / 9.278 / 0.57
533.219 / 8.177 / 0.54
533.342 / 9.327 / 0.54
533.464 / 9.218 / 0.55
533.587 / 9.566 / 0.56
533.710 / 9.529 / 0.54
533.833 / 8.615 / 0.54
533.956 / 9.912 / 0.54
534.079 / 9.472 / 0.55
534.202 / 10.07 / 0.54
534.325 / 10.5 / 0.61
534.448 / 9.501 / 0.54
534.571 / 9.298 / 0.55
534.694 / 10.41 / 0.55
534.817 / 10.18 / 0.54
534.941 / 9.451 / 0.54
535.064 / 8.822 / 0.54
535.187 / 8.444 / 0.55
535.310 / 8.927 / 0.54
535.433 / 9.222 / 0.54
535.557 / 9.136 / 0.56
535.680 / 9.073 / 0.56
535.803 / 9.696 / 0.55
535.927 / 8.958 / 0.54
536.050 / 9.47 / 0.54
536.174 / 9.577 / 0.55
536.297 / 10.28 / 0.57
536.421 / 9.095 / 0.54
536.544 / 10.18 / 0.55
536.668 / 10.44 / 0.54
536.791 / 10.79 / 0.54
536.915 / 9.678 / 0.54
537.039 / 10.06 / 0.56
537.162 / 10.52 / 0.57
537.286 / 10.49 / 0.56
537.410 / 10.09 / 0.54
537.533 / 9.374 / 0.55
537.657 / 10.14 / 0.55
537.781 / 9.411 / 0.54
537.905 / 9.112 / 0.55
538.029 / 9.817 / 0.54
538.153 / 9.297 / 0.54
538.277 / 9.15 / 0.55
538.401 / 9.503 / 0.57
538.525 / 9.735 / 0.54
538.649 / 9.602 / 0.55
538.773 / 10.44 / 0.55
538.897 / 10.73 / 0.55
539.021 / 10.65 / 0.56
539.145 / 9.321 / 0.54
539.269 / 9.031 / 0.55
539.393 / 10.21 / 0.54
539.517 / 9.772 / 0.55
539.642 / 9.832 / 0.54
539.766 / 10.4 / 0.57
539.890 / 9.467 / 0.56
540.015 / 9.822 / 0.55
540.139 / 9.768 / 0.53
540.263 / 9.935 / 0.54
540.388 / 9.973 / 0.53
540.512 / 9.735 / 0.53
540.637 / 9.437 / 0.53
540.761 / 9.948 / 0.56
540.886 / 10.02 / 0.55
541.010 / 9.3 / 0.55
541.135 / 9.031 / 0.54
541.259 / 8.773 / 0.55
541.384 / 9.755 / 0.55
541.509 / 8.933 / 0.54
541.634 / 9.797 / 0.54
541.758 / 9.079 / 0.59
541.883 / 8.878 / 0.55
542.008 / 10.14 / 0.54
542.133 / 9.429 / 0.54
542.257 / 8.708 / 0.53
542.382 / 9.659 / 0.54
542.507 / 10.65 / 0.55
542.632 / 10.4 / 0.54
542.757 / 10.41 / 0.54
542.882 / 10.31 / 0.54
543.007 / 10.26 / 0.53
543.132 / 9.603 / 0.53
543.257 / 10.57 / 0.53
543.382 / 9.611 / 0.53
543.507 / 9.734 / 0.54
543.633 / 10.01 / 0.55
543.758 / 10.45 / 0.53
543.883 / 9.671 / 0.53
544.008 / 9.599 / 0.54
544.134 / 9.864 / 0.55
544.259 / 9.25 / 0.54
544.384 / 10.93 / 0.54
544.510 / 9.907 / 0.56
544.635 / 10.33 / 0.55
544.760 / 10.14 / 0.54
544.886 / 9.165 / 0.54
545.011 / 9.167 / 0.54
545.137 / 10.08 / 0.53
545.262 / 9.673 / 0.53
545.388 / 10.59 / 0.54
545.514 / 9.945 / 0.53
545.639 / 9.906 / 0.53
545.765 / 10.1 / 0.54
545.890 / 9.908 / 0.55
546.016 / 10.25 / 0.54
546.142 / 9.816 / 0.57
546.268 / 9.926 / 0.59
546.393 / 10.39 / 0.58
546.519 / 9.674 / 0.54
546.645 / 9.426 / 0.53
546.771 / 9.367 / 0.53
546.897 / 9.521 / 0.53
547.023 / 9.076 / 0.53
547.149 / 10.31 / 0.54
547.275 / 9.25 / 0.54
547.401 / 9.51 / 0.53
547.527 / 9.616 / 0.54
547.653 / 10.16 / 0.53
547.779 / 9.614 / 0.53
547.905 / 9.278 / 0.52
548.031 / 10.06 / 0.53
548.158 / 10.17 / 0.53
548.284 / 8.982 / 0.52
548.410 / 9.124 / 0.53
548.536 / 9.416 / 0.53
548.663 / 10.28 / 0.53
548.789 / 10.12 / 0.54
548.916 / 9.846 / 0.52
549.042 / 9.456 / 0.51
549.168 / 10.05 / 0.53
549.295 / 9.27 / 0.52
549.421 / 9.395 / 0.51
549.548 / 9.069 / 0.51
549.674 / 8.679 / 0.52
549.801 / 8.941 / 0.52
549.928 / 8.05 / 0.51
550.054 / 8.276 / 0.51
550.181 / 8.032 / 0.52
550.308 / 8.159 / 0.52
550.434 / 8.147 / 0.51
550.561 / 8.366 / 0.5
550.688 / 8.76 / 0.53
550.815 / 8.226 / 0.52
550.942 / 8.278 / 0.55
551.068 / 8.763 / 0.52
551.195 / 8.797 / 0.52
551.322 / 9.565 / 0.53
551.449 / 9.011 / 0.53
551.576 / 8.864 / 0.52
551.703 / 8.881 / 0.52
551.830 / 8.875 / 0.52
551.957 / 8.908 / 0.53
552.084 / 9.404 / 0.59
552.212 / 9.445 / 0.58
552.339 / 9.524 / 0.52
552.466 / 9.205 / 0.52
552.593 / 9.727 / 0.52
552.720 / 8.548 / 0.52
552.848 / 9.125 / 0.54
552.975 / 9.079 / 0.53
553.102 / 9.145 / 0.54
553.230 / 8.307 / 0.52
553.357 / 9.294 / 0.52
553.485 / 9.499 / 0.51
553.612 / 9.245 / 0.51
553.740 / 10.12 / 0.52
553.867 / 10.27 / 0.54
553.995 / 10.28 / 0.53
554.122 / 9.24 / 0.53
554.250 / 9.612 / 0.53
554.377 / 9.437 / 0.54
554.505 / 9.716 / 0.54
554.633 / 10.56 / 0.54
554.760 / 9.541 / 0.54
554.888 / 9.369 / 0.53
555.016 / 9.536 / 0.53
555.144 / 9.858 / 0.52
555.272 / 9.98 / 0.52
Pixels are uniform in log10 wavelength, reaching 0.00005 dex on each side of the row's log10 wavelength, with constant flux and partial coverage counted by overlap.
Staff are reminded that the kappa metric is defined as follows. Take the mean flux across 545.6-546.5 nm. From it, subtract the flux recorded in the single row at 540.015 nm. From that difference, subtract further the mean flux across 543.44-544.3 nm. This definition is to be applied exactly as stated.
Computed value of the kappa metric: -9.6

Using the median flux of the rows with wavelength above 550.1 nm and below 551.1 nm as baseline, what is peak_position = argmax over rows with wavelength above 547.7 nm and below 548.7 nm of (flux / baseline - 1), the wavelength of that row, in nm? 548.663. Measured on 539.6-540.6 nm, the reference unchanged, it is 539.766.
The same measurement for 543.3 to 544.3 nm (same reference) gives 543.758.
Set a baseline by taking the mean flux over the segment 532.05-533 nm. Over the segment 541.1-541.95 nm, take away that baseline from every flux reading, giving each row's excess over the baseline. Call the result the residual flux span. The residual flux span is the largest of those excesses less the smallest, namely 1.0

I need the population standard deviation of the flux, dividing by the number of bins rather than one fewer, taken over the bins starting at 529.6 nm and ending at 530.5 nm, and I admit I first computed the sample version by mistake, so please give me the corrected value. 0.43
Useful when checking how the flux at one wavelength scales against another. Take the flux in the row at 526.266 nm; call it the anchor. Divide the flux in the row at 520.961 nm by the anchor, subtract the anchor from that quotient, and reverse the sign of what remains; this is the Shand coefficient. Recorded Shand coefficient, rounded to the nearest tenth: 8.1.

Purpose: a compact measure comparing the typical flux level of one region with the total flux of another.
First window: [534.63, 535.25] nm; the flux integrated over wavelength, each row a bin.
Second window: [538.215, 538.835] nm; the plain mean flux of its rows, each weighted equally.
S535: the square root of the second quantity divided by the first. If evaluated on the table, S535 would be 1.29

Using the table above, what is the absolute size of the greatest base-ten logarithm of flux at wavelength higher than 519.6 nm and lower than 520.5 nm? 0.985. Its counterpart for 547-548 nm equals 1.013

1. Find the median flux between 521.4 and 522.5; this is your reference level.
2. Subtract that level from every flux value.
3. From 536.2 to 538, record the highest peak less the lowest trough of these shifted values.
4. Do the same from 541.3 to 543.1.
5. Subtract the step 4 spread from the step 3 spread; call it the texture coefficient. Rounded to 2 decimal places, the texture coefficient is -0.25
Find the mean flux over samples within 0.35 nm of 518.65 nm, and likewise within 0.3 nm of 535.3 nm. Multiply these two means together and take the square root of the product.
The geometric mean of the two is 9.0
